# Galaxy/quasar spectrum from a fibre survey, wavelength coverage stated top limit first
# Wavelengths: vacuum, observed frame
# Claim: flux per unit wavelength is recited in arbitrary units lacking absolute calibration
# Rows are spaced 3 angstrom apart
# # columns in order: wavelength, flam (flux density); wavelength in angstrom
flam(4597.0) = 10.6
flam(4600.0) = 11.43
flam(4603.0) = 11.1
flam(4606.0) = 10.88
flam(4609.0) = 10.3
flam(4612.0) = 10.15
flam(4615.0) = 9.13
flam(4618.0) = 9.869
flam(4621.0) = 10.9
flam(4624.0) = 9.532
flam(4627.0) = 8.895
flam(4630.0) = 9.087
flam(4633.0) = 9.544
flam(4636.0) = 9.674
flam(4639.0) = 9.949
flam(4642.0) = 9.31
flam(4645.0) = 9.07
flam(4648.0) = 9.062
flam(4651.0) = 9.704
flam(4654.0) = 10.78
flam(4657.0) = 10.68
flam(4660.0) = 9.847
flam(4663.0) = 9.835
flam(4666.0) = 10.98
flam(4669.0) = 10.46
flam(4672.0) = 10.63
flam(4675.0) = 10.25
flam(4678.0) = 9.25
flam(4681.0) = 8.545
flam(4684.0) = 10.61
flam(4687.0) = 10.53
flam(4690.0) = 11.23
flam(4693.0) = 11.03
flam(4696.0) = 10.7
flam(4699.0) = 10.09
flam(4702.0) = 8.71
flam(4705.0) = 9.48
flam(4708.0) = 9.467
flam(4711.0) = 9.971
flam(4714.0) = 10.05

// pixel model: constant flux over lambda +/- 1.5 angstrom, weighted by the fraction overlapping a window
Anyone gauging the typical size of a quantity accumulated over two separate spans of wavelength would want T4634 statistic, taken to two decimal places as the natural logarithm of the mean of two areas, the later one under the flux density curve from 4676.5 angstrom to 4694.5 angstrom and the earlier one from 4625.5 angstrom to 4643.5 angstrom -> 5.17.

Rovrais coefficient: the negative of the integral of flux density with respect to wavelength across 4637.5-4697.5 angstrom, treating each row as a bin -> -607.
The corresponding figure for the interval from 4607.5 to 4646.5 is -376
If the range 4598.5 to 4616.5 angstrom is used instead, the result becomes -189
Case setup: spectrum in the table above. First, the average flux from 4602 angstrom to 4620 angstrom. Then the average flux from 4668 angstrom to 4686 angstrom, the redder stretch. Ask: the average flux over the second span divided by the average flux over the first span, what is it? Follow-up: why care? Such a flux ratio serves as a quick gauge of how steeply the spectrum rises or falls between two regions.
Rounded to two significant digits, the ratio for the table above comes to 0.97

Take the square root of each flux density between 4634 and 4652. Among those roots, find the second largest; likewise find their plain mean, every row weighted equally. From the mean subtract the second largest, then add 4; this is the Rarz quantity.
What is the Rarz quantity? 3.96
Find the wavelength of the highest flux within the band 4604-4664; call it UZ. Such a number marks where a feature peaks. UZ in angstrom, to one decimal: 4621.0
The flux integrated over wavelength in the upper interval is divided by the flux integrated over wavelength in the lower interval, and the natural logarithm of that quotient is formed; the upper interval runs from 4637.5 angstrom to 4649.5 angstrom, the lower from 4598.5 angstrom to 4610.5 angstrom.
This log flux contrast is -0.16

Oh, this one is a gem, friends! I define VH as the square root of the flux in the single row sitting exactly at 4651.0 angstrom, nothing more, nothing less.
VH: 3.12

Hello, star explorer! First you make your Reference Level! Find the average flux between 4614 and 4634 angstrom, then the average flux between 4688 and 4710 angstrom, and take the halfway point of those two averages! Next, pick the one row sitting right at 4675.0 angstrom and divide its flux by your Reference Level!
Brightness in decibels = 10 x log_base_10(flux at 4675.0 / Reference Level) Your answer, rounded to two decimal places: 0.18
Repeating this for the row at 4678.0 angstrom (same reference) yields -0.27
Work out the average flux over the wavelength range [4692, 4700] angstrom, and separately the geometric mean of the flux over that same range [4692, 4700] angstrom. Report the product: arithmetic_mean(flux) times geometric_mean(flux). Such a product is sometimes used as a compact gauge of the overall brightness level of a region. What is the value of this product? 112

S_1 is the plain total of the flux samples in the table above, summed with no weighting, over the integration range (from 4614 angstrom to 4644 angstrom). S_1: 96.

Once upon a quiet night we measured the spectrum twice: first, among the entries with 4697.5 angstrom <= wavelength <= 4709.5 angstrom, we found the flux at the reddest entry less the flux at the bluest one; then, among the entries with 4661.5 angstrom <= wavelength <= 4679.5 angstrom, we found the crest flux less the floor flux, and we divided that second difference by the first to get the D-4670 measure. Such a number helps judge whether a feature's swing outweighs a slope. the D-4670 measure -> -2.8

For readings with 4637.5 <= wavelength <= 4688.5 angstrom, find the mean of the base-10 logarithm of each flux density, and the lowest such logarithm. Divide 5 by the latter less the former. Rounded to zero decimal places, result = -76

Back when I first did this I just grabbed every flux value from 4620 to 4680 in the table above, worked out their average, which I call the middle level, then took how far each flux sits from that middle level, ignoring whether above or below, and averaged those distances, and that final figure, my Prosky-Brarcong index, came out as 0.565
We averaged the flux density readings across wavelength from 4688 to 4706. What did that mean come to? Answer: 10.2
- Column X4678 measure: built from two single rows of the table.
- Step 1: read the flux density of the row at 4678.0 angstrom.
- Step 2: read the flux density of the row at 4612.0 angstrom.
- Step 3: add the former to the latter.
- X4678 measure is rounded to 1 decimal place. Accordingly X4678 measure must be 19.4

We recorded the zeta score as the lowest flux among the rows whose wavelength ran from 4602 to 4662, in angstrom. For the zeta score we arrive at 8.895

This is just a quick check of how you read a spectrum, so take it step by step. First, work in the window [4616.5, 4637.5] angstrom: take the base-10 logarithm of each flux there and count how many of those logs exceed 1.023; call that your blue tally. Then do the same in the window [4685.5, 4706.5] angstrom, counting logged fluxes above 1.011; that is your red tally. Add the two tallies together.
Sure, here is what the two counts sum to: 5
